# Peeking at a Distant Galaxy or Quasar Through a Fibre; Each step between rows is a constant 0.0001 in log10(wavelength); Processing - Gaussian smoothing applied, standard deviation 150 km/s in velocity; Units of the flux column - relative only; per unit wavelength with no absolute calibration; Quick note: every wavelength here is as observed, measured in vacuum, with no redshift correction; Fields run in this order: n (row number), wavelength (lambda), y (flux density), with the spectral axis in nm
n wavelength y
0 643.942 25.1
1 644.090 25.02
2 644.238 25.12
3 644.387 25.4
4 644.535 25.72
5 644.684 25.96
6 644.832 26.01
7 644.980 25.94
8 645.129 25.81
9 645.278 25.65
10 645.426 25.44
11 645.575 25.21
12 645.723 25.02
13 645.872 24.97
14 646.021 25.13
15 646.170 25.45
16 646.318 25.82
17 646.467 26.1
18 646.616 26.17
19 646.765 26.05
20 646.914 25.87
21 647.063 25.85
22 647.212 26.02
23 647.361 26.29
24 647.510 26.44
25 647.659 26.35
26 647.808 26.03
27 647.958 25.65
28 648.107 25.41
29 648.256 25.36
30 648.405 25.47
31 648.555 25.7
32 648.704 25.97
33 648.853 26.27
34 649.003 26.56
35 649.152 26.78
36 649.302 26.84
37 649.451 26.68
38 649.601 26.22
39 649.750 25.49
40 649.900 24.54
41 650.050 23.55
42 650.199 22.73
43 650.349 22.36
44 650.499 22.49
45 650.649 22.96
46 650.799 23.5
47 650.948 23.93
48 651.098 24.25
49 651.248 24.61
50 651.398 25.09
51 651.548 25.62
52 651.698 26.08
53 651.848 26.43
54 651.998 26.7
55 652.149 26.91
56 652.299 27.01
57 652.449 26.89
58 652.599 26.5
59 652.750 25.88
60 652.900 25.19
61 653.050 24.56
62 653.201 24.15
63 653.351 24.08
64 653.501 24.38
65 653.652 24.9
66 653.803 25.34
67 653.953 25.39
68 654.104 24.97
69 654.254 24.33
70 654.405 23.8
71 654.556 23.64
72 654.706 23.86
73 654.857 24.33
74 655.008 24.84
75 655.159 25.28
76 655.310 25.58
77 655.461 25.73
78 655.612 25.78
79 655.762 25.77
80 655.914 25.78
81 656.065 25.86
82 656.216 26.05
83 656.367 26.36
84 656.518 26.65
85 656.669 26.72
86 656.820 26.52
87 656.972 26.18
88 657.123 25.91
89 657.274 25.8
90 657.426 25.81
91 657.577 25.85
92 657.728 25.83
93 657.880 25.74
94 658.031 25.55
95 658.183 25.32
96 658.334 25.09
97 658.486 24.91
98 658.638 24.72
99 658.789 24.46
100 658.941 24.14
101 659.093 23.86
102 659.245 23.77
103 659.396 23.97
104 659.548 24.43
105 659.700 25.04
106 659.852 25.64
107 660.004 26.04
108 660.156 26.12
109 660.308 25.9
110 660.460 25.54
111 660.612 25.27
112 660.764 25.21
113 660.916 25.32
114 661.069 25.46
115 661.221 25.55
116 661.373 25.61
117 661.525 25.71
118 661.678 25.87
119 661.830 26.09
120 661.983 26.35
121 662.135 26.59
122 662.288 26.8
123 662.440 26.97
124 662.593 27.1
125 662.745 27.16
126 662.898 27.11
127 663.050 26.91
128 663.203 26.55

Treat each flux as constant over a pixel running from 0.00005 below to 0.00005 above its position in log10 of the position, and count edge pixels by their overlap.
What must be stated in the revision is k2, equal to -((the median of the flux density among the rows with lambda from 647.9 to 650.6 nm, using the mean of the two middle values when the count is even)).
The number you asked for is -25.6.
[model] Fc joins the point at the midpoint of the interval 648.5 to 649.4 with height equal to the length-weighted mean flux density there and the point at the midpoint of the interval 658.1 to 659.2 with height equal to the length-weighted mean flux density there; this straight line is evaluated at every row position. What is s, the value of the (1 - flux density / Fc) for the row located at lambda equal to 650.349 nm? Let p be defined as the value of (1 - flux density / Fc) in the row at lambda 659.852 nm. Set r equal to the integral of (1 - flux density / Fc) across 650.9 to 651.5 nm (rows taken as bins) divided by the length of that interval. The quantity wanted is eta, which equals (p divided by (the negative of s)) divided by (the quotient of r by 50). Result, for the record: 323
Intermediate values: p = -0.05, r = 0.055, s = 0.14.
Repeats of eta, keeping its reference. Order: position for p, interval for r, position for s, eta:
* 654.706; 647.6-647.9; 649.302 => 8626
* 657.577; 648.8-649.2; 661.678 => 4909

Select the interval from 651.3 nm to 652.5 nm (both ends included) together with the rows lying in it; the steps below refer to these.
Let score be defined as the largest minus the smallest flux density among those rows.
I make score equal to 1.92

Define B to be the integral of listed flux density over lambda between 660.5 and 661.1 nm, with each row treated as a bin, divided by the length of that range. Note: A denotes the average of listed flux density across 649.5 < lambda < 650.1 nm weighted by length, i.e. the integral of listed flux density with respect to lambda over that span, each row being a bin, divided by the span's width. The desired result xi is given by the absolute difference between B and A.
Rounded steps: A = 25.1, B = 25.3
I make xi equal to 0.2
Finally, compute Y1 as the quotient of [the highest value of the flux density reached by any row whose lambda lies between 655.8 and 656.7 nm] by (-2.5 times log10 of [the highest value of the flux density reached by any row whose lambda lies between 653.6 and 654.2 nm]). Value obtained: -7.61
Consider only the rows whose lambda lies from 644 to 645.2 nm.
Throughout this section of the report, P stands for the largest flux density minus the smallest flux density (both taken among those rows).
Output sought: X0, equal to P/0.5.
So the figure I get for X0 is 2.0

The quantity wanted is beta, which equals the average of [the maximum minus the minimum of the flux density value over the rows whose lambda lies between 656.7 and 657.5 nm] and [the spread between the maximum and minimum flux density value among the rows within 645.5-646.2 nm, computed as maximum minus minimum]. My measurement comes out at 0.6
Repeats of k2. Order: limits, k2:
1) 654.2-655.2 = -24.3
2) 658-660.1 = -24.8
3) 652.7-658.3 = -25.6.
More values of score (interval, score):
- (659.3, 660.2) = 2.15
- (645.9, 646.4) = 0.69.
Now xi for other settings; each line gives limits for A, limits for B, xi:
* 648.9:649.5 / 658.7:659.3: 2.6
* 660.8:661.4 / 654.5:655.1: 1.2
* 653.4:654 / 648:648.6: 0.5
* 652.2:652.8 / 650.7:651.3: 2.6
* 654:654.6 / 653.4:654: 0.7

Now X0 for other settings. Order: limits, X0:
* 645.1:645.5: 0.7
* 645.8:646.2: 1.0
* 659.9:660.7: 1.7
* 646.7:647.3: 0.4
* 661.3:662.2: 2.0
